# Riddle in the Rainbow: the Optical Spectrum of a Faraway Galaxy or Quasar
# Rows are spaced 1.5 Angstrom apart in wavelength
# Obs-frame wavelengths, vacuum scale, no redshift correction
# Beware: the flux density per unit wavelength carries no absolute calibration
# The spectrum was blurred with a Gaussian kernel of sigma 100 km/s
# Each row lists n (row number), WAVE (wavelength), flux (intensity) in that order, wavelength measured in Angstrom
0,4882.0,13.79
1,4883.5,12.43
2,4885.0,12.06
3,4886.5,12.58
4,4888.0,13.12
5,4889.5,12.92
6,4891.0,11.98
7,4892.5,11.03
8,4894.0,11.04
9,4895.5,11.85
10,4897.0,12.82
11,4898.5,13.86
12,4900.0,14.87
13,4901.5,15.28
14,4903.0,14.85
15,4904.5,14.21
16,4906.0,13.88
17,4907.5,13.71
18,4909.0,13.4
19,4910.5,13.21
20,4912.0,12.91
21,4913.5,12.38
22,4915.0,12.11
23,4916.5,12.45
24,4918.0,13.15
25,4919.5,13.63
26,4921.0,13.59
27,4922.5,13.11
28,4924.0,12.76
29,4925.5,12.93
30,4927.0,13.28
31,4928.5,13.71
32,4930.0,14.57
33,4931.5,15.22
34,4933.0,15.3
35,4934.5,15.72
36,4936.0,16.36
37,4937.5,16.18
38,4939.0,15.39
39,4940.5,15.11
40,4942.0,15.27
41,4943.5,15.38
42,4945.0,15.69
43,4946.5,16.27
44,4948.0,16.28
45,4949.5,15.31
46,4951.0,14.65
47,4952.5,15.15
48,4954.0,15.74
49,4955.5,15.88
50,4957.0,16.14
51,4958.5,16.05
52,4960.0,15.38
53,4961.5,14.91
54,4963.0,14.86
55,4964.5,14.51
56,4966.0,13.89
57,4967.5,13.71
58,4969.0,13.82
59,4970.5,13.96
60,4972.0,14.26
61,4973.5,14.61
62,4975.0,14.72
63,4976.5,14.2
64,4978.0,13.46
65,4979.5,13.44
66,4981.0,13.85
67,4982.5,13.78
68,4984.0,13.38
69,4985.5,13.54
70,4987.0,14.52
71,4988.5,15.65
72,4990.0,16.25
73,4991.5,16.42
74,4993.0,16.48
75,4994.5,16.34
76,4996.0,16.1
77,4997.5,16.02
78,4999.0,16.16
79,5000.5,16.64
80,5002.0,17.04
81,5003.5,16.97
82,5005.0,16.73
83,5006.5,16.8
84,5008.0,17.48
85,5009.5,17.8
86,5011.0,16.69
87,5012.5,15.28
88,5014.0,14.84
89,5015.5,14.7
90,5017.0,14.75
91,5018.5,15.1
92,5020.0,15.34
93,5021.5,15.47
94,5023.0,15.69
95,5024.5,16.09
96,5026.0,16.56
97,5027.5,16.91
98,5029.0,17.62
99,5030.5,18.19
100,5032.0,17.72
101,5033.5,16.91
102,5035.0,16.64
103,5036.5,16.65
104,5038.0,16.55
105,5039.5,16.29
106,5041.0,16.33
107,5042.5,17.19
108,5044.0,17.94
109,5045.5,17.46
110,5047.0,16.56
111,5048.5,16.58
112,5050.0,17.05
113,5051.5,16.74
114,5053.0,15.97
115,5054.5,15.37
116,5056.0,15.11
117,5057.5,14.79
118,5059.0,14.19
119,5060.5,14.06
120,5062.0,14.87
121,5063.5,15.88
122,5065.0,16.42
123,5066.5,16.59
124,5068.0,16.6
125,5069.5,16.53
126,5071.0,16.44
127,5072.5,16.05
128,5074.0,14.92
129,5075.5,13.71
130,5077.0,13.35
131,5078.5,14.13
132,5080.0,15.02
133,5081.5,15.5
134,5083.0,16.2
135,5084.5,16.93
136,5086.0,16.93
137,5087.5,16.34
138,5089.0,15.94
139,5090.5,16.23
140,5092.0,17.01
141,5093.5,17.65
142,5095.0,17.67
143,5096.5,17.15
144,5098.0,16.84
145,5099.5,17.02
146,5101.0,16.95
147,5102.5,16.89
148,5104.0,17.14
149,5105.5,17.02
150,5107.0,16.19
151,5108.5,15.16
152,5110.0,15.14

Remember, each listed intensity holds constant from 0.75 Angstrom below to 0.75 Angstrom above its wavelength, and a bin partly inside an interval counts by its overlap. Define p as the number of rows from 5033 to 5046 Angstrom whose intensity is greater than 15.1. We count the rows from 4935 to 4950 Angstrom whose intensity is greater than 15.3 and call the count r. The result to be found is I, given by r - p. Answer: -1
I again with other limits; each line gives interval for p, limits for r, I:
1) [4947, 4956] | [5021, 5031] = 2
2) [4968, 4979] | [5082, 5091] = 6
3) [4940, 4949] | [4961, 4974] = -6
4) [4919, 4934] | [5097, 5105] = 3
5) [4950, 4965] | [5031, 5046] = 4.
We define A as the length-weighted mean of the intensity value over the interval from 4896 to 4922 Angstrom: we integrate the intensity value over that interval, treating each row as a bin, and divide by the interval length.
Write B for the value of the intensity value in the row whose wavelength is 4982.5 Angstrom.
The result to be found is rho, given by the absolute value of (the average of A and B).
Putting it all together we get 13.7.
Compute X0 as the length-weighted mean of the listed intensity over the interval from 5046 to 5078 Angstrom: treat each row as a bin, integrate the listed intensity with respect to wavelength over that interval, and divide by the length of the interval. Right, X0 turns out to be 15.6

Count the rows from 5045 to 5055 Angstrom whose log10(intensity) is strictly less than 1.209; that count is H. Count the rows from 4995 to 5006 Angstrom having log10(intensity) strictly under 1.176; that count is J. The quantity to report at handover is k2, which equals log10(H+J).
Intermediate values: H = 2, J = 0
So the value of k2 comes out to 0.30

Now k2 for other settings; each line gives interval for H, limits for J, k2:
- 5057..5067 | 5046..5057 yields 0.70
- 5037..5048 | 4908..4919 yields 0.85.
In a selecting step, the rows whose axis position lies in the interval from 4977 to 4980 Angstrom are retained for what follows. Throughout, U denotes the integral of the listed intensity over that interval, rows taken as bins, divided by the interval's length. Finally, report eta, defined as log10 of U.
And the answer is 1.13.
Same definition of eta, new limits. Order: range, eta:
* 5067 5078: 1.19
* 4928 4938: 1.19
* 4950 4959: 1.19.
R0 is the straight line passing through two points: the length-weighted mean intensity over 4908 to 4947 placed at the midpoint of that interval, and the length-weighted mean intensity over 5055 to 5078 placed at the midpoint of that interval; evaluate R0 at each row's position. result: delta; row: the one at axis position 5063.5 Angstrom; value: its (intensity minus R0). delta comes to 0.6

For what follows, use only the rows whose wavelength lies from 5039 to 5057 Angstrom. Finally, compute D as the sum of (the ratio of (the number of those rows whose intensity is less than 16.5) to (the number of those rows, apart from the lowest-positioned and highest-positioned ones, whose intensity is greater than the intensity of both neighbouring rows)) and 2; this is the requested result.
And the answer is 4.5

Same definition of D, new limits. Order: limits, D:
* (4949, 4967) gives 14.0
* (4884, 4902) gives 14.0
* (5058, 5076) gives 11.0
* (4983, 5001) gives 13.0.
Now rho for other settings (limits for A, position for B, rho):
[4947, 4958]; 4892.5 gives 13.3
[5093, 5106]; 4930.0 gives 15.9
